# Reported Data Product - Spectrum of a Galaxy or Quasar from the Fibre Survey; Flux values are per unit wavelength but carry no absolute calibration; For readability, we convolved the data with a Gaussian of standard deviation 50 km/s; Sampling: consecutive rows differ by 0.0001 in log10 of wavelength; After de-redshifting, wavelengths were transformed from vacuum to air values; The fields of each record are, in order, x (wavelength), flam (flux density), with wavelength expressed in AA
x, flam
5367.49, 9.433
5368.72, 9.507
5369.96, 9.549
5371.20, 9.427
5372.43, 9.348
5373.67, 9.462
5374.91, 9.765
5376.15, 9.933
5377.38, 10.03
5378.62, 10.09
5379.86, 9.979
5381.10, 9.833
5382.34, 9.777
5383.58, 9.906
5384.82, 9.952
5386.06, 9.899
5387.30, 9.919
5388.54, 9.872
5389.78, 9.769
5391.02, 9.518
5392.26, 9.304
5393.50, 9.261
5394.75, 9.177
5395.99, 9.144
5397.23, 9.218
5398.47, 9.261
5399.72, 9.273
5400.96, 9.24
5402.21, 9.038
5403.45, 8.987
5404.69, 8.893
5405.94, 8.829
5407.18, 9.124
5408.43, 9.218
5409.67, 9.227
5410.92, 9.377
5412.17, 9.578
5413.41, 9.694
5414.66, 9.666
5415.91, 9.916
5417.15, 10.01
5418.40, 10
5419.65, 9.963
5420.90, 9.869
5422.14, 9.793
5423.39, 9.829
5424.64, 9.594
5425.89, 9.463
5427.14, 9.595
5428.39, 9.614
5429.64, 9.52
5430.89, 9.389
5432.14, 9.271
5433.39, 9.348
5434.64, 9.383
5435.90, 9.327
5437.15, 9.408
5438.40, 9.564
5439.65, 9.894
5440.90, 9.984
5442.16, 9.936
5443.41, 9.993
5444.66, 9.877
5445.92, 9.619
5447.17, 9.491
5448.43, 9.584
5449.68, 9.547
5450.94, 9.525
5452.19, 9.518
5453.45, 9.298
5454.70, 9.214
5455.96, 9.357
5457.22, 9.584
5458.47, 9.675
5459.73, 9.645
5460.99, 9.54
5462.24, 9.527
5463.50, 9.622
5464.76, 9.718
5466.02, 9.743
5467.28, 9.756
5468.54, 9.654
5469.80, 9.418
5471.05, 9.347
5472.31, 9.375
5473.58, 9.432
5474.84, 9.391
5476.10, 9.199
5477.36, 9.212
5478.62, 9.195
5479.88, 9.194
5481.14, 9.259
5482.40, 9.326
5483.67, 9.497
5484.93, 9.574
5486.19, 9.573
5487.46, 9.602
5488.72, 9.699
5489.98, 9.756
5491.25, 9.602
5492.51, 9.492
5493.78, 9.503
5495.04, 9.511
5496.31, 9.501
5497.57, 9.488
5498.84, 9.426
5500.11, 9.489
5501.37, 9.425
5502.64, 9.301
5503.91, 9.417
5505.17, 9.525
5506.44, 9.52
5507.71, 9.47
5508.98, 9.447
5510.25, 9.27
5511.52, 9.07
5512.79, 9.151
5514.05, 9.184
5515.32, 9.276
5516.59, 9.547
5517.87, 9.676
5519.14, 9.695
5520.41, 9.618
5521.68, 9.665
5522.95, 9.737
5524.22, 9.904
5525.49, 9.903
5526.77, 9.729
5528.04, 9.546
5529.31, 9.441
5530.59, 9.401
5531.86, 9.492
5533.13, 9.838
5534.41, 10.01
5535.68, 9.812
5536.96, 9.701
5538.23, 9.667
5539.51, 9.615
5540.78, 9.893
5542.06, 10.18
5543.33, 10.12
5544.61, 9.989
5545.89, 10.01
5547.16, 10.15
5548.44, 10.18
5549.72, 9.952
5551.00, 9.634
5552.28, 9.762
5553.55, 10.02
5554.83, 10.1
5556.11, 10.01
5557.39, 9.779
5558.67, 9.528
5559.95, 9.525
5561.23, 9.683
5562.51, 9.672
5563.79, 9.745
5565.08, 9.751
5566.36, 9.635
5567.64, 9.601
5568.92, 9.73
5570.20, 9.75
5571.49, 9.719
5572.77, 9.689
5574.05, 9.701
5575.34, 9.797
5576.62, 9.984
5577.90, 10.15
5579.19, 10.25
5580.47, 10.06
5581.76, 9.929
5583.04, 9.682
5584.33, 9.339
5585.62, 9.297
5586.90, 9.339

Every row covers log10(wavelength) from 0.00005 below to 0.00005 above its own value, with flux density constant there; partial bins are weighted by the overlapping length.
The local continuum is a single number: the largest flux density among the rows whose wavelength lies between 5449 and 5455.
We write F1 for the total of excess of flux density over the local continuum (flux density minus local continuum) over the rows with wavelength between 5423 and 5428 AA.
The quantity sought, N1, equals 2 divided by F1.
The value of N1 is 6.8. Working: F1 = 0.3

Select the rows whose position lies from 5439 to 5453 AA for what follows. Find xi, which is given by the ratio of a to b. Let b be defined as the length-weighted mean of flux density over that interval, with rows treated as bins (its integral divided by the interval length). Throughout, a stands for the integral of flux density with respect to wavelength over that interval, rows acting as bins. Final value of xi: 14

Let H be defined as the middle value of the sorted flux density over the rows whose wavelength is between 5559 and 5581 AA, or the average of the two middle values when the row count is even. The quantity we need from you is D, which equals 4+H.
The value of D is 13.7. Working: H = 9.7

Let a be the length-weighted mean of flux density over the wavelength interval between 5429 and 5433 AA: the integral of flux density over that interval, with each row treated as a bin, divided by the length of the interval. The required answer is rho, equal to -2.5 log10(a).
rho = -2.43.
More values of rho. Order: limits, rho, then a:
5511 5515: -2.41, 9.2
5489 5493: -2.46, 9.6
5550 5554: -2.48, 9.8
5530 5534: -2.46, 9.6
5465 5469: -2.47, 9.7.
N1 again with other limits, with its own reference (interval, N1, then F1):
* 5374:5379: 1.2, 1.6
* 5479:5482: -3.1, -0.6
